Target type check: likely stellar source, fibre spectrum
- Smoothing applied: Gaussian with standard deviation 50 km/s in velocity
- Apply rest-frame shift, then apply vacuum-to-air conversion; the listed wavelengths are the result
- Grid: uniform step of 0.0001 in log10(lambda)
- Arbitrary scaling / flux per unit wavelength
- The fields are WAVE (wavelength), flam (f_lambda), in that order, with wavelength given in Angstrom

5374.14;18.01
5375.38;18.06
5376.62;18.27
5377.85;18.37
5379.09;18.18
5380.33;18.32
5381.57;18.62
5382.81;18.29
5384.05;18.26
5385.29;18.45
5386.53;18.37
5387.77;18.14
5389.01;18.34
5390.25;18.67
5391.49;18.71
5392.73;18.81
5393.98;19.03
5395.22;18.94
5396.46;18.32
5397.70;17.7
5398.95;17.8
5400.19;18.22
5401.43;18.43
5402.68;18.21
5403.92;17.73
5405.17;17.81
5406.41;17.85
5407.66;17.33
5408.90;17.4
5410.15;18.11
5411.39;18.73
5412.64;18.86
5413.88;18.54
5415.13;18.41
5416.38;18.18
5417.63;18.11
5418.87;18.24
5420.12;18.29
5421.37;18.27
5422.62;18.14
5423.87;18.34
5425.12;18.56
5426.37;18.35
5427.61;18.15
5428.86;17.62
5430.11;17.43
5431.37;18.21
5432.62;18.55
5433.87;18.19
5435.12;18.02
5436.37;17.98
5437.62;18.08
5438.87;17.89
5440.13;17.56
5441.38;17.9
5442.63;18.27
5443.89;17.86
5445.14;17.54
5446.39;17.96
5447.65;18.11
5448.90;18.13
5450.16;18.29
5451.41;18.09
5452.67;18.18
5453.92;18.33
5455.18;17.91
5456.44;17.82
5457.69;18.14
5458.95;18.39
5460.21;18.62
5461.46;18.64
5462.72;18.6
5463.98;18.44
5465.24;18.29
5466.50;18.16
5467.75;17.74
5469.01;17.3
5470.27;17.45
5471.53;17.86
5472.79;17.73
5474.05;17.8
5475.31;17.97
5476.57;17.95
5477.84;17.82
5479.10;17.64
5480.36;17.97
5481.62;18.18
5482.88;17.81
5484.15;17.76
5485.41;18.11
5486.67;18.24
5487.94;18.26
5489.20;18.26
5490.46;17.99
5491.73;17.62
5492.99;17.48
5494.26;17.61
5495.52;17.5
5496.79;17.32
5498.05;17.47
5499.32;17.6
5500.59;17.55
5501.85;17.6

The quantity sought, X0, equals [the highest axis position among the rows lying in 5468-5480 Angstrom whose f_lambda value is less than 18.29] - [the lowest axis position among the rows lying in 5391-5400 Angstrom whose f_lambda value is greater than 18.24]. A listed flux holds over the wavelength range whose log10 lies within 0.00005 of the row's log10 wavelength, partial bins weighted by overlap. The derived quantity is 87.6 Angstrom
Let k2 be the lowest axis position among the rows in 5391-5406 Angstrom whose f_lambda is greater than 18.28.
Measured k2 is 5391.49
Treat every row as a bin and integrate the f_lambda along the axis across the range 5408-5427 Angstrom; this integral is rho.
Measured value 348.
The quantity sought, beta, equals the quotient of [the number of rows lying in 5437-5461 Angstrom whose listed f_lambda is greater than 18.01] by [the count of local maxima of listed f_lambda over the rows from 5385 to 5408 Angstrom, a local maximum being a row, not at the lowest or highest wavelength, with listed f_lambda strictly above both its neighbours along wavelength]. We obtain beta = 3.7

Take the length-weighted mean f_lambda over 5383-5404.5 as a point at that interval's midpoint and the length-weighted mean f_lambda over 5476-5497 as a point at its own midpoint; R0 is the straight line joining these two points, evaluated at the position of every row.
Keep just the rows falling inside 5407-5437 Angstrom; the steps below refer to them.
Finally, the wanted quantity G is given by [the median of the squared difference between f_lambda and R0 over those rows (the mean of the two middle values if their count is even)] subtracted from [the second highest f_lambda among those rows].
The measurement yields 18.71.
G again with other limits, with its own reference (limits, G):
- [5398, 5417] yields 18.53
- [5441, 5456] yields 18.27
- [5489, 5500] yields 17.89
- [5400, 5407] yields 18.12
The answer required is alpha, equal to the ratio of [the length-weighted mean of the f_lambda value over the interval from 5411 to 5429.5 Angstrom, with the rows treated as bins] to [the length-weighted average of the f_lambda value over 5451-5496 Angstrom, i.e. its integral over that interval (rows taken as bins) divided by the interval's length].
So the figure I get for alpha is 1.02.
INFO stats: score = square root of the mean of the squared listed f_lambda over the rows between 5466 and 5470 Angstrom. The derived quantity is 17.7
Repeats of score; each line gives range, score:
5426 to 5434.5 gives 18.1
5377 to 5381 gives 18.3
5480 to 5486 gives 18.0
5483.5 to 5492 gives 18.0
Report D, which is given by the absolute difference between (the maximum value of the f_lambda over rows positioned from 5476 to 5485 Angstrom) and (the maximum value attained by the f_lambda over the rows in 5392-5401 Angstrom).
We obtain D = 0.85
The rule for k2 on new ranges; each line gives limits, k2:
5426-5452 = 5426.37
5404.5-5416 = 5411.39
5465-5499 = 5465.24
